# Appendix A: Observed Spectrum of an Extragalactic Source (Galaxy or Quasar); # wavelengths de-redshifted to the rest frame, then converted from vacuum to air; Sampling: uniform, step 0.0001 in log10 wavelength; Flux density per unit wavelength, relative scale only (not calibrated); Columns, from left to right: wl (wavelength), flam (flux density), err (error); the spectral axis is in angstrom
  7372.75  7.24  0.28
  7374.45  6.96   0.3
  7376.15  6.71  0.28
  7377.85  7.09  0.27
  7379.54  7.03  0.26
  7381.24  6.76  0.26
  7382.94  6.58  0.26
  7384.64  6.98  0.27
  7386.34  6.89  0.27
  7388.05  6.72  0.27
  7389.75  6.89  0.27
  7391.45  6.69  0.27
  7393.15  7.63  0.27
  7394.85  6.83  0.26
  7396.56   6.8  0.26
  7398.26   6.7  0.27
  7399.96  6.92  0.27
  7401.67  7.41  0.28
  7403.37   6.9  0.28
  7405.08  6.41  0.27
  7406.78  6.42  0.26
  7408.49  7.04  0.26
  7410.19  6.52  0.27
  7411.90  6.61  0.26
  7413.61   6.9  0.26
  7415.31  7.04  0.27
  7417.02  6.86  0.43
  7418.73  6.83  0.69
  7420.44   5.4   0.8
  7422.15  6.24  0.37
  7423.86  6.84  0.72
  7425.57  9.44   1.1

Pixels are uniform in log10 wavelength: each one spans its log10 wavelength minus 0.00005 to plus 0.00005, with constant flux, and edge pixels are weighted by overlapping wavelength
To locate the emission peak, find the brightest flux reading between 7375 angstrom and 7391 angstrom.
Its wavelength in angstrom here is 7377.85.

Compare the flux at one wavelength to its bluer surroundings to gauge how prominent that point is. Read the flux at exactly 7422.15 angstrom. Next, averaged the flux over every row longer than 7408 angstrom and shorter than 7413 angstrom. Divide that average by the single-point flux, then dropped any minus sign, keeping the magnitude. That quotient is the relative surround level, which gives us 1.08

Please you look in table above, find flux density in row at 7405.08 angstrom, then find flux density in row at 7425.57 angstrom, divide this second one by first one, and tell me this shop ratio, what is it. 1.47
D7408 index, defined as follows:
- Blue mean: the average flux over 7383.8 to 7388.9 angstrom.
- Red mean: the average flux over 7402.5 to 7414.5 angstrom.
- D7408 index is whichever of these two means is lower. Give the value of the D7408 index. 6.69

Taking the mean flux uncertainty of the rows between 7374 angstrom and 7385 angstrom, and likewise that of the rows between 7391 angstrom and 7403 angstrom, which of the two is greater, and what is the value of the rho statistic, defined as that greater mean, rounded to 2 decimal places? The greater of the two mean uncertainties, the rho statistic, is 0.27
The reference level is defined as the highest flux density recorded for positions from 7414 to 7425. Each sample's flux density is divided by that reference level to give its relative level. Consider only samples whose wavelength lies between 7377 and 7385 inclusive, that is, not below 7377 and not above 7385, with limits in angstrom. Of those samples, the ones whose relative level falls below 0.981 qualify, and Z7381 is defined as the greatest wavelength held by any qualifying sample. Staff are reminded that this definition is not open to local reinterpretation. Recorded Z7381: 7382.94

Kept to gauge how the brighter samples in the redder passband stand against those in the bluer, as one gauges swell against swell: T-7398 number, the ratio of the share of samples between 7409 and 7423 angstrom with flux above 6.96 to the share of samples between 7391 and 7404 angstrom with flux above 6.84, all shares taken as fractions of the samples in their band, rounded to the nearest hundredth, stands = 0.25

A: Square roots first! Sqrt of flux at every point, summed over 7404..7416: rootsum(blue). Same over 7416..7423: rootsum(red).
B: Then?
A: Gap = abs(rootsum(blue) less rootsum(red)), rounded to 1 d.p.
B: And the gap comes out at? 8.1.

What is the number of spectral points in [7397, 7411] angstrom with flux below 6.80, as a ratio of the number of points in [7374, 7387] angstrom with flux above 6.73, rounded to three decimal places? 0.667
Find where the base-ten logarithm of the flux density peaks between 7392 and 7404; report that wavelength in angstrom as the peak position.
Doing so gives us 7393.15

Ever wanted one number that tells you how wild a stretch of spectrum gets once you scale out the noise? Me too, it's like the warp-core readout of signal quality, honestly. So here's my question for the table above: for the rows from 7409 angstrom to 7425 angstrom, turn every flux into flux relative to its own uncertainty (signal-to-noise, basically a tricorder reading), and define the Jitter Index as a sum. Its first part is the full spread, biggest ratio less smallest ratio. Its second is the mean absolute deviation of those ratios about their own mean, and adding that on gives 26.6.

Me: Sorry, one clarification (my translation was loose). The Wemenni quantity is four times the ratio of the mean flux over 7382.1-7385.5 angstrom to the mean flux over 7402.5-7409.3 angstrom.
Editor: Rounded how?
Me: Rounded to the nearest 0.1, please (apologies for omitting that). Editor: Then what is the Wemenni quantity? 4.1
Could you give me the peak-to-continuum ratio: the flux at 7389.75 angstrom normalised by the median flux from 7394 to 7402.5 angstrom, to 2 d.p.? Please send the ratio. 1.01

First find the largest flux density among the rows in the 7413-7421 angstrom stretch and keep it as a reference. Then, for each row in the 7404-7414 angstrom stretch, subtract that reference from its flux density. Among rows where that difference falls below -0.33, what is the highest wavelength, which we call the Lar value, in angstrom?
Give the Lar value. 7411.90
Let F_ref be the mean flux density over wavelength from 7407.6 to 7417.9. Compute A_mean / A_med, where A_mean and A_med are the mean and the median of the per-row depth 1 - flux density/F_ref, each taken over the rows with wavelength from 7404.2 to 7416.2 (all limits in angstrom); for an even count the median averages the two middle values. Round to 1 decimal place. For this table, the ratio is 0.6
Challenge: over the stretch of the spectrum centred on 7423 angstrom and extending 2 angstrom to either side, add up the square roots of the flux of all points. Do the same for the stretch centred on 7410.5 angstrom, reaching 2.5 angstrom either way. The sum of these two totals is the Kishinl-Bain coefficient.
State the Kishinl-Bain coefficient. 13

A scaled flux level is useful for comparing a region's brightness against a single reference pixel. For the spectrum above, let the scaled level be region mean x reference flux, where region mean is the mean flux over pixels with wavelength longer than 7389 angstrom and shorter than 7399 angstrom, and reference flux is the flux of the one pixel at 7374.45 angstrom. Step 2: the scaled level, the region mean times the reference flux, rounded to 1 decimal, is 48.2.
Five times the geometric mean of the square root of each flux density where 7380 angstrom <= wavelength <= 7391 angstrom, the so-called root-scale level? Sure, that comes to 13.04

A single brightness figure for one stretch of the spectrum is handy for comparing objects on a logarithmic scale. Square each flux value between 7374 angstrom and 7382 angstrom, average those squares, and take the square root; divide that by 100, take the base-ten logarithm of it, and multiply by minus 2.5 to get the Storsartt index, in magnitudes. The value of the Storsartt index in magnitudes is 2.90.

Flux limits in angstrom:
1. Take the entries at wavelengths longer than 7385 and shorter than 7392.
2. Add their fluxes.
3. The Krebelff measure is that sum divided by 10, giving 2.7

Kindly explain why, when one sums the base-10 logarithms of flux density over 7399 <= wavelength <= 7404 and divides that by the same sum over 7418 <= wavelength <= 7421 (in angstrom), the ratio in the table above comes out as 1.6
